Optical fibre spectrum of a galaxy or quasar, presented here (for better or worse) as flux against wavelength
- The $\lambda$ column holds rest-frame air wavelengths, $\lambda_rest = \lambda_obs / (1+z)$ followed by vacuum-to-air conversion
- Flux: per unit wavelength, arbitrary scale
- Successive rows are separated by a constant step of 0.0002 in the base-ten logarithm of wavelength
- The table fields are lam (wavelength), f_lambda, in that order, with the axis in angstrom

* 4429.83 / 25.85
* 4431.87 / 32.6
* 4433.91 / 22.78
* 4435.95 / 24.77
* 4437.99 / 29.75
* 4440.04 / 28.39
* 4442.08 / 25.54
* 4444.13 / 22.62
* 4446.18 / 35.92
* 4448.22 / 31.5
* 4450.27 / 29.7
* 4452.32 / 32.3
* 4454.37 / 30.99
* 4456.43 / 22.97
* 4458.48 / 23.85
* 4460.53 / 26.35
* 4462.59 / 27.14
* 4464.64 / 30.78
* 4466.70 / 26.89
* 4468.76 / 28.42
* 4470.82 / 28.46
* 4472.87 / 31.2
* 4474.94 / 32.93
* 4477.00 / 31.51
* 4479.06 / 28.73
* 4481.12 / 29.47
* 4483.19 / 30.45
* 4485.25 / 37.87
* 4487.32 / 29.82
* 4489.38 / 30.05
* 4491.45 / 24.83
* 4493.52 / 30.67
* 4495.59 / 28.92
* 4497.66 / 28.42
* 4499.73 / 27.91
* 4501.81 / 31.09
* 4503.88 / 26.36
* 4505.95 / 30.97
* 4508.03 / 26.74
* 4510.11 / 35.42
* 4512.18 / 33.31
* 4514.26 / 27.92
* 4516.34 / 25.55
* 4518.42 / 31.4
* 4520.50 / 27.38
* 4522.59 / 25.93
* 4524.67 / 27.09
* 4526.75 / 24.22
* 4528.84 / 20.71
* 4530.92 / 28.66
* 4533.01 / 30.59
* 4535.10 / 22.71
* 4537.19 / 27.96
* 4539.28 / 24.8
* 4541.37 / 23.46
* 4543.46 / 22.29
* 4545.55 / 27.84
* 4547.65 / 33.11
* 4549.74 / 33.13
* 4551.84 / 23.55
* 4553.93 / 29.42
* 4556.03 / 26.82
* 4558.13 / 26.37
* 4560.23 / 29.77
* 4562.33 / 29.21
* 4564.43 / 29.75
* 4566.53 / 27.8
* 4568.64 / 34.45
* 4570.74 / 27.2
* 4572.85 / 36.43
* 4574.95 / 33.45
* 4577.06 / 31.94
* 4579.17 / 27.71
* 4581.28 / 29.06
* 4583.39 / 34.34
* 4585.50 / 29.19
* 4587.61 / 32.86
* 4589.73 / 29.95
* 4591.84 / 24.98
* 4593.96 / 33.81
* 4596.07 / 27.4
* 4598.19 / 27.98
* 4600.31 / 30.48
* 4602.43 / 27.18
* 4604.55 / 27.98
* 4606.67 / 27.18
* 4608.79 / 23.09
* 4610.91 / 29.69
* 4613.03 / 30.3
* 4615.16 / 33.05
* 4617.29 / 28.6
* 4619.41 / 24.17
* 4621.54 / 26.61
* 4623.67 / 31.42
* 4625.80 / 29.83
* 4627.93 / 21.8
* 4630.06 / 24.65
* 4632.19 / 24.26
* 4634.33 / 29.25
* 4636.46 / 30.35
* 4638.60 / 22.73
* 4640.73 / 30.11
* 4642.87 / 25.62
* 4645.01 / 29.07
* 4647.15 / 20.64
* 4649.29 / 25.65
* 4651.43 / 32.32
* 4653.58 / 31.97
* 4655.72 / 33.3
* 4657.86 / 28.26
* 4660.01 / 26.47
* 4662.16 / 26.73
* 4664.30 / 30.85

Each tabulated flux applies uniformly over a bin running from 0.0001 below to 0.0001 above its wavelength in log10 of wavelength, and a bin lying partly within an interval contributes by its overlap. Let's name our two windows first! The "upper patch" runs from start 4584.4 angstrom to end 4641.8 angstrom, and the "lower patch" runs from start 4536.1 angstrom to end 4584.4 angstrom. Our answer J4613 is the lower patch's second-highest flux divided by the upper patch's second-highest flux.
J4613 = 1.04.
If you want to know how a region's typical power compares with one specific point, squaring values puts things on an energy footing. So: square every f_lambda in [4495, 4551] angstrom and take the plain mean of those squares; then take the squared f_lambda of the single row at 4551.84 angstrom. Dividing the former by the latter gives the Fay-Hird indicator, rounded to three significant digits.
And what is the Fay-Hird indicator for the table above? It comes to 1.43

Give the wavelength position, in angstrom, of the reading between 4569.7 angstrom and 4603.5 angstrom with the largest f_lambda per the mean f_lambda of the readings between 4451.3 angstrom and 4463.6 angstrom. 4572.85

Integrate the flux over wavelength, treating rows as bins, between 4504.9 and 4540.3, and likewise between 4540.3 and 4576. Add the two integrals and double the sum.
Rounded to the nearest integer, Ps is 4038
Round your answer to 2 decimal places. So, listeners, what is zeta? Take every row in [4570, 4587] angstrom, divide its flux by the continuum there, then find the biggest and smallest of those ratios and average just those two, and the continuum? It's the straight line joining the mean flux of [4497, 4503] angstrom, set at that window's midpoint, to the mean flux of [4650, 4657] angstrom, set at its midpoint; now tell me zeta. 1.04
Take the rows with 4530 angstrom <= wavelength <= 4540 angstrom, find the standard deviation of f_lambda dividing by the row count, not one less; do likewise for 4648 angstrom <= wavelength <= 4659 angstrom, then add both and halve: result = 2.9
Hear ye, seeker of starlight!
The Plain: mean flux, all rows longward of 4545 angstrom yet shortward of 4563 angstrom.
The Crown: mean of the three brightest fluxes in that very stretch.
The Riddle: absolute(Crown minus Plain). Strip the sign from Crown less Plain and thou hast 3.2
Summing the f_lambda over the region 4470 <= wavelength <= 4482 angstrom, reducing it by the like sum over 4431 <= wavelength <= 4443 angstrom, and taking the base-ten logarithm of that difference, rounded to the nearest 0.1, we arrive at 1.3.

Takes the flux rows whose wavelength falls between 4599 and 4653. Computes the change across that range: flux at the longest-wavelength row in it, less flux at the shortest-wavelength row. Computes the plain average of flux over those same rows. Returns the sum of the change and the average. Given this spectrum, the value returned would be 29.3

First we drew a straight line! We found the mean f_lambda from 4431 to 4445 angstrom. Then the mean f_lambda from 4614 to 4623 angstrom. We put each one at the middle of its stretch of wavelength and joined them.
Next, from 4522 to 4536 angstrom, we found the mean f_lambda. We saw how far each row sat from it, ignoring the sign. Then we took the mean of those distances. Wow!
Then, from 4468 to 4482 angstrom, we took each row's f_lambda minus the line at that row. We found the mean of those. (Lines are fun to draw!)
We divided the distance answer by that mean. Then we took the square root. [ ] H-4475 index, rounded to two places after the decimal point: 0.92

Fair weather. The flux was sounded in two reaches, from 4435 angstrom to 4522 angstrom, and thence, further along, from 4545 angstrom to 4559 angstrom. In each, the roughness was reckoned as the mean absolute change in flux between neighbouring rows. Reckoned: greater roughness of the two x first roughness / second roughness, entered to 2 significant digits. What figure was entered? 3.5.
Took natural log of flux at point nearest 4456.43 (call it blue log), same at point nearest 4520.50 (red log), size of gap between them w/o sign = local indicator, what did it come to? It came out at 0.18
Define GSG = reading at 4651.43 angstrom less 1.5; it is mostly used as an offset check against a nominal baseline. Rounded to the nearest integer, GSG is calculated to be 31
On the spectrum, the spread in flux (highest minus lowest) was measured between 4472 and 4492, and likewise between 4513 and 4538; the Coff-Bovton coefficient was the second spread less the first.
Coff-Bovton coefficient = -2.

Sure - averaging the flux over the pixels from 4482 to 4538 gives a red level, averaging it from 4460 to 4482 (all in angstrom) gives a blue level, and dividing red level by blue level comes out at 0.98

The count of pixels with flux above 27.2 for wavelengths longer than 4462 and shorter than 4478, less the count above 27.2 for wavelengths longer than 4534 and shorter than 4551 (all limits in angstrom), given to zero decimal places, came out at 2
